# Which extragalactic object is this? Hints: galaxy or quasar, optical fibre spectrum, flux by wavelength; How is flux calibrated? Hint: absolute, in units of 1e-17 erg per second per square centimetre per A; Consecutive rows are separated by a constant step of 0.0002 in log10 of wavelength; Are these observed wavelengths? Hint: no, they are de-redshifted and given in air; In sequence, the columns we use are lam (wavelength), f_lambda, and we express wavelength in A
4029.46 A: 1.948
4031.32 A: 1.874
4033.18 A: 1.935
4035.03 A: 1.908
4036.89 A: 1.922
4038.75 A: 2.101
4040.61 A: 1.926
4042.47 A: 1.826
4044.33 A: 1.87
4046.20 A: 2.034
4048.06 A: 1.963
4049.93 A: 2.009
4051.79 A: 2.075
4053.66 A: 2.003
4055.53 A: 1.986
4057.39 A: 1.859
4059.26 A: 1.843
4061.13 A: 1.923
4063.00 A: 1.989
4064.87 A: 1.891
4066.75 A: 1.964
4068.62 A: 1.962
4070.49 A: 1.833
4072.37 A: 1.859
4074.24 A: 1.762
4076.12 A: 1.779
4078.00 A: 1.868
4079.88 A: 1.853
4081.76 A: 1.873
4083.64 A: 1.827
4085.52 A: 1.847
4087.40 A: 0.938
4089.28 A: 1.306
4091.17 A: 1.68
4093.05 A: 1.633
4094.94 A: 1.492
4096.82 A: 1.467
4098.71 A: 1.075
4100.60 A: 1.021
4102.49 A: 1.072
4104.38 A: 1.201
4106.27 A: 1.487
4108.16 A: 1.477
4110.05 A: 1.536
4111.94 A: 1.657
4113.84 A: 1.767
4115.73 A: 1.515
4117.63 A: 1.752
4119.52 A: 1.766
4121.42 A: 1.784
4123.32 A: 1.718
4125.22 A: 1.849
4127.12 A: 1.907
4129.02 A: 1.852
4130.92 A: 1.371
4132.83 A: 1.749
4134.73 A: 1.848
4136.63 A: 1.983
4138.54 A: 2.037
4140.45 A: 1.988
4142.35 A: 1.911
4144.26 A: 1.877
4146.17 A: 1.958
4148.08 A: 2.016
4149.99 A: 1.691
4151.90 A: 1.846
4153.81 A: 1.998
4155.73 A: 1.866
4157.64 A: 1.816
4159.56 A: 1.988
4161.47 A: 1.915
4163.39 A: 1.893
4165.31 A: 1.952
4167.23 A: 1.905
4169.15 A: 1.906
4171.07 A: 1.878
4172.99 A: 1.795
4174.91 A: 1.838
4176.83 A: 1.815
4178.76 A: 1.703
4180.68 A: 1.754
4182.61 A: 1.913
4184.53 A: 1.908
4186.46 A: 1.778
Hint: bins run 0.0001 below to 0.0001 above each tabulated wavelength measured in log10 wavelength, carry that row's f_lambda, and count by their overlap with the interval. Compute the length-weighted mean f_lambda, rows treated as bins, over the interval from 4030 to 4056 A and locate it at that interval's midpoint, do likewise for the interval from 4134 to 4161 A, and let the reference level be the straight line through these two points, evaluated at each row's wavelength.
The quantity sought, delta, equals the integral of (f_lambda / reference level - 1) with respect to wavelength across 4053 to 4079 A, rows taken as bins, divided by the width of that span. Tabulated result -0.029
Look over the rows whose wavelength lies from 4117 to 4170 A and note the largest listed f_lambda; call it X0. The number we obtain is 2.037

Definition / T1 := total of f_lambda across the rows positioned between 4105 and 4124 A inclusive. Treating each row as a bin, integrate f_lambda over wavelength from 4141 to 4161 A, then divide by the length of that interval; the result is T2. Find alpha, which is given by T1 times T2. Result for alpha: 31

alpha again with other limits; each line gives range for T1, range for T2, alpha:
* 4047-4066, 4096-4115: 27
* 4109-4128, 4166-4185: 32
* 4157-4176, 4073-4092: 32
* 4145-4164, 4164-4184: 35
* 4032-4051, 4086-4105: 25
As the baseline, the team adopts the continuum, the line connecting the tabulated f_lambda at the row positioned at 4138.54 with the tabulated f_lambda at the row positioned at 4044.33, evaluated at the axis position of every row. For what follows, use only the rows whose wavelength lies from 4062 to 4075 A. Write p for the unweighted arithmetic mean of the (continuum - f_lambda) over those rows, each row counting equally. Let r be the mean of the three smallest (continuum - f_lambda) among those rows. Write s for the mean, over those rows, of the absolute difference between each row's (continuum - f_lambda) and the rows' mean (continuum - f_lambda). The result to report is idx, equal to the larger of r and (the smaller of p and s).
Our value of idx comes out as 0.02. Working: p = 0.02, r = -0.06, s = 0.07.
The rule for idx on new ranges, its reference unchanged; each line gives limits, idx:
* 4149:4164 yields 0.10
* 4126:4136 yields 0.15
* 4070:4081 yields 0.07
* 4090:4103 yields 0.35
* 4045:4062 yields -0.08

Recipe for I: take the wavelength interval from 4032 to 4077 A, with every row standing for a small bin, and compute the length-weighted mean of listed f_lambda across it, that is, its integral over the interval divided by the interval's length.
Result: 1.93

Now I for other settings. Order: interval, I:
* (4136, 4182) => 1.89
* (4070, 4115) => 1.55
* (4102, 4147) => 1.72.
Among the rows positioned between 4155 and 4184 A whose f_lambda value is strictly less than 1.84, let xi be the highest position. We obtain 4180.68 A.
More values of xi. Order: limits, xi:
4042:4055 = 4042.47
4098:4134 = 4132.83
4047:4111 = 4110.05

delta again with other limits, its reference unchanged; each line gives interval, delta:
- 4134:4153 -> -0.001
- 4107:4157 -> -0.066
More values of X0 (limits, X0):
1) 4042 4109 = 2.075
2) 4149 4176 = 1.998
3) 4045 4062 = 2.075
